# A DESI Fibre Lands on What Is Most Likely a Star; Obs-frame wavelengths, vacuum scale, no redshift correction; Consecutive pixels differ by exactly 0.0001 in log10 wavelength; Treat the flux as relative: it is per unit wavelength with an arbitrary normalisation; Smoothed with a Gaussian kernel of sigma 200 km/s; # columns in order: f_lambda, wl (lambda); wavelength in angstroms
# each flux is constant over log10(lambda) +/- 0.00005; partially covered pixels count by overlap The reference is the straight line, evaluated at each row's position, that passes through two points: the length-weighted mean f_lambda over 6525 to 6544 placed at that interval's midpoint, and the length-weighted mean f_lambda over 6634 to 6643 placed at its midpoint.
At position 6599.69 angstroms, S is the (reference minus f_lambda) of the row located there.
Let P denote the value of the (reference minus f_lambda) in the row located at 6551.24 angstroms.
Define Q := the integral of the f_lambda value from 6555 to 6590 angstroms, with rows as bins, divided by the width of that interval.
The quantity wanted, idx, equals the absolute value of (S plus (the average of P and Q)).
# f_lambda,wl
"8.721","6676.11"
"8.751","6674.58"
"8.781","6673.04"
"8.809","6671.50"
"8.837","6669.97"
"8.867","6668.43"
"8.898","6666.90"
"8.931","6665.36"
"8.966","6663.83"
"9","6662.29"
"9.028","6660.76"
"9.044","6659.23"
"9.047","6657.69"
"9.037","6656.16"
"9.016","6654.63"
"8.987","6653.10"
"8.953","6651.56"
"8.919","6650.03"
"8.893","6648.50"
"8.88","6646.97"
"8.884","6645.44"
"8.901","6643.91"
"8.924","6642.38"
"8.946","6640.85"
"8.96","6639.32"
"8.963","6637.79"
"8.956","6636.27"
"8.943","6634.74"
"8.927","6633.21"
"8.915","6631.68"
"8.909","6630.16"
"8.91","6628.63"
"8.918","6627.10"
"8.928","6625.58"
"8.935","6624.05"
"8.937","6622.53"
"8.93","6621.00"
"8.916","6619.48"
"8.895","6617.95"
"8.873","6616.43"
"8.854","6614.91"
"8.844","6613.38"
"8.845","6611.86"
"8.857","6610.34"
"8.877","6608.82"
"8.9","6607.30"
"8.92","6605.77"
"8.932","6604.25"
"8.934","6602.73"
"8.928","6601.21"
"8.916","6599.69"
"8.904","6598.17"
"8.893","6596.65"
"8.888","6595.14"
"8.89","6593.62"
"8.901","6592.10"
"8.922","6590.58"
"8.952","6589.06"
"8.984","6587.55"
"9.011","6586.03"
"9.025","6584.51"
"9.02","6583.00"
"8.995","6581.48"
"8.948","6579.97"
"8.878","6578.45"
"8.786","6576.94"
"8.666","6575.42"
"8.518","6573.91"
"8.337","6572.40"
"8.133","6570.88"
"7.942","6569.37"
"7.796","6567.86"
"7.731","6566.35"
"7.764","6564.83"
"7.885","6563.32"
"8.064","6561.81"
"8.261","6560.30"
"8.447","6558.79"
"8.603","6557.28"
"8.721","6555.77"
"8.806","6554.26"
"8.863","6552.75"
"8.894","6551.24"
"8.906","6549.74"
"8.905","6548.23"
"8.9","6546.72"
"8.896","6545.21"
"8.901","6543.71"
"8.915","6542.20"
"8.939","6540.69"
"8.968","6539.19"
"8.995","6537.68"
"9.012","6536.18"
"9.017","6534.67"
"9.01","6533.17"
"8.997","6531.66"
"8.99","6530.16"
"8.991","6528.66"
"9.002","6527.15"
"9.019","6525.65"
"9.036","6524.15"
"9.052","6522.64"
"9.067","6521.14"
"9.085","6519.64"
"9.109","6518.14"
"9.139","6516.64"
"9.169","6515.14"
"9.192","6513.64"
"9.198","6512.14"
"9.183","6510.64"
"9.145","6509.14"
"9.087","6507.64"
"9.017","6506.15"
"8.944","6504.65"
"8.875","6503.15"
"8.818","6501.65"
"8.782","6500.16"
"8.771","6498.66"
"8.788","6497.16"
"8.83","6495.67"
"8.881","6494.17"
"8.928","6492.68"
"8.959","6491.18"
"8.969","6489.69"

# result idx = 4.3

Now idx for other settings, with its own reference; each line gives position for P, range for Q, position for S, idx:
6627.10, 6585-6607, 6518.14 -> 4.4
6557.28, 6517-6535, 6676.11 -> 4.9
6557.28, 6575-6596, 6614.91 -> 4.8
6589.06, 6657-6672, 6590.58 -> 4.5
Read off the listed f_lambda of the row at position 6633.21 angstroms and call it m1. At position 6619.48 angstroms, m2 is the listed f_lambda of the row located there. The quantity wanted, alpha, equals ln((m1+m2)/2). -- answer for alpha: 2.19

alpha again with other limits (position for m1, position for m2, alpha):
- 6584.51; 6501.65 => 2.19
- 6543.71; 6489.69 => 2.19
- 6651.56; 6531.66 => 2.19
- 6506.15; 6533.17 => 2.20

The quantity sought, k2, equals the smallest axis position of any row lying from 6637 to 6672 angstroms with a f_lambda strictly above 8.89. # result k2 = 6637.79 angstroms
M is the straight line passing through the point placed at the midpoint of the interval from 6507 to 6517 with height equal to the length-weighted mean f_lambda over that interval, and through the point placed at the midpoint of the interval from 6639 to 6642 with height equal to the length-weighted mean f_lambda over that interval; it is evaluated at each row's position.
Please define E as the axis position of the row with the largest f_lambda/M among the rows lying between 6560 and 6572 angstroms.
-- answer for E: 6560.30 angstroms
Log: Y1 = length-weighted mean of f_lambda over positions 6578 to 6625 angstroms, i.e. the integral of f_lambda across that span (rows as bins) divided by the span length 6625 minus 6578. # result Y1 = 8.92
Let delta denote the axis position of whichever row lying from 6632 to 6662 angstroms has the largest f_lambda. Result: 6657.69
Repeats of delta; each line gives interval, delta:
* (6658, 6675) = 6659.23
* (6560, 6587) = 6584.51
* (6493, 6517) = 6512.14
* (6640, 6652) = 6651.56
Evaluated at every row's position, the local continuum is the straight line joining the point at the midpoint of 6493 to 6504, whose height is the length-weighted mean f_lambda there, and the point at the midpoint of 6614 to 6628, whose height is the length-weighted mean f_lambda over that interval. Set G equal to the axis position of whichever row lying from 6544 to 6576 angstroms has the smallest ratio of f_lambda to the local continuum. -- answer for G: 6566.35 angstroms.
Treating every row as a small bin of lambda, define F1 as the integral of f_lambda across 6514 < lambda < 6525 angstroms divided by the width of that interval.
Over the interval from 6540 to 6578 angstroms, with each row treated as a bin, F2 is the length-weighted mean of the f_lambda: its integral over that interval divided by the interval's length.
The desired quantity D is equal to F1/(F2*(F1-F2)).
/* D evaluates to 2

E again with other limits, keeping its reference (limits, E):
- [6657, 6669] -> 6657.69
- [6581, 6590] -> 6584.51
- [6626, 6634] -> 6633.21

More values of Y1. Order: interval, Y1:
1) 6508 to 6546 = 9.04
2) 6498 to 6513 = 8.99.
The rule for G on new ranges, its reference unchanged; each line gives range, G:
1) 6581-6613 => 6611.86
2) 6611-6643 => 6613.38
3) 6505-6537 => 6530.16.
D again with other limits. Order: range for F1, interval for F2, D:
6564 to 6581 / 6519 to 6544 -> -1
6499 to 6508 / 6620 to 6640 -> -42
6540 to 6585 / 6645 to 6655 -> -3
